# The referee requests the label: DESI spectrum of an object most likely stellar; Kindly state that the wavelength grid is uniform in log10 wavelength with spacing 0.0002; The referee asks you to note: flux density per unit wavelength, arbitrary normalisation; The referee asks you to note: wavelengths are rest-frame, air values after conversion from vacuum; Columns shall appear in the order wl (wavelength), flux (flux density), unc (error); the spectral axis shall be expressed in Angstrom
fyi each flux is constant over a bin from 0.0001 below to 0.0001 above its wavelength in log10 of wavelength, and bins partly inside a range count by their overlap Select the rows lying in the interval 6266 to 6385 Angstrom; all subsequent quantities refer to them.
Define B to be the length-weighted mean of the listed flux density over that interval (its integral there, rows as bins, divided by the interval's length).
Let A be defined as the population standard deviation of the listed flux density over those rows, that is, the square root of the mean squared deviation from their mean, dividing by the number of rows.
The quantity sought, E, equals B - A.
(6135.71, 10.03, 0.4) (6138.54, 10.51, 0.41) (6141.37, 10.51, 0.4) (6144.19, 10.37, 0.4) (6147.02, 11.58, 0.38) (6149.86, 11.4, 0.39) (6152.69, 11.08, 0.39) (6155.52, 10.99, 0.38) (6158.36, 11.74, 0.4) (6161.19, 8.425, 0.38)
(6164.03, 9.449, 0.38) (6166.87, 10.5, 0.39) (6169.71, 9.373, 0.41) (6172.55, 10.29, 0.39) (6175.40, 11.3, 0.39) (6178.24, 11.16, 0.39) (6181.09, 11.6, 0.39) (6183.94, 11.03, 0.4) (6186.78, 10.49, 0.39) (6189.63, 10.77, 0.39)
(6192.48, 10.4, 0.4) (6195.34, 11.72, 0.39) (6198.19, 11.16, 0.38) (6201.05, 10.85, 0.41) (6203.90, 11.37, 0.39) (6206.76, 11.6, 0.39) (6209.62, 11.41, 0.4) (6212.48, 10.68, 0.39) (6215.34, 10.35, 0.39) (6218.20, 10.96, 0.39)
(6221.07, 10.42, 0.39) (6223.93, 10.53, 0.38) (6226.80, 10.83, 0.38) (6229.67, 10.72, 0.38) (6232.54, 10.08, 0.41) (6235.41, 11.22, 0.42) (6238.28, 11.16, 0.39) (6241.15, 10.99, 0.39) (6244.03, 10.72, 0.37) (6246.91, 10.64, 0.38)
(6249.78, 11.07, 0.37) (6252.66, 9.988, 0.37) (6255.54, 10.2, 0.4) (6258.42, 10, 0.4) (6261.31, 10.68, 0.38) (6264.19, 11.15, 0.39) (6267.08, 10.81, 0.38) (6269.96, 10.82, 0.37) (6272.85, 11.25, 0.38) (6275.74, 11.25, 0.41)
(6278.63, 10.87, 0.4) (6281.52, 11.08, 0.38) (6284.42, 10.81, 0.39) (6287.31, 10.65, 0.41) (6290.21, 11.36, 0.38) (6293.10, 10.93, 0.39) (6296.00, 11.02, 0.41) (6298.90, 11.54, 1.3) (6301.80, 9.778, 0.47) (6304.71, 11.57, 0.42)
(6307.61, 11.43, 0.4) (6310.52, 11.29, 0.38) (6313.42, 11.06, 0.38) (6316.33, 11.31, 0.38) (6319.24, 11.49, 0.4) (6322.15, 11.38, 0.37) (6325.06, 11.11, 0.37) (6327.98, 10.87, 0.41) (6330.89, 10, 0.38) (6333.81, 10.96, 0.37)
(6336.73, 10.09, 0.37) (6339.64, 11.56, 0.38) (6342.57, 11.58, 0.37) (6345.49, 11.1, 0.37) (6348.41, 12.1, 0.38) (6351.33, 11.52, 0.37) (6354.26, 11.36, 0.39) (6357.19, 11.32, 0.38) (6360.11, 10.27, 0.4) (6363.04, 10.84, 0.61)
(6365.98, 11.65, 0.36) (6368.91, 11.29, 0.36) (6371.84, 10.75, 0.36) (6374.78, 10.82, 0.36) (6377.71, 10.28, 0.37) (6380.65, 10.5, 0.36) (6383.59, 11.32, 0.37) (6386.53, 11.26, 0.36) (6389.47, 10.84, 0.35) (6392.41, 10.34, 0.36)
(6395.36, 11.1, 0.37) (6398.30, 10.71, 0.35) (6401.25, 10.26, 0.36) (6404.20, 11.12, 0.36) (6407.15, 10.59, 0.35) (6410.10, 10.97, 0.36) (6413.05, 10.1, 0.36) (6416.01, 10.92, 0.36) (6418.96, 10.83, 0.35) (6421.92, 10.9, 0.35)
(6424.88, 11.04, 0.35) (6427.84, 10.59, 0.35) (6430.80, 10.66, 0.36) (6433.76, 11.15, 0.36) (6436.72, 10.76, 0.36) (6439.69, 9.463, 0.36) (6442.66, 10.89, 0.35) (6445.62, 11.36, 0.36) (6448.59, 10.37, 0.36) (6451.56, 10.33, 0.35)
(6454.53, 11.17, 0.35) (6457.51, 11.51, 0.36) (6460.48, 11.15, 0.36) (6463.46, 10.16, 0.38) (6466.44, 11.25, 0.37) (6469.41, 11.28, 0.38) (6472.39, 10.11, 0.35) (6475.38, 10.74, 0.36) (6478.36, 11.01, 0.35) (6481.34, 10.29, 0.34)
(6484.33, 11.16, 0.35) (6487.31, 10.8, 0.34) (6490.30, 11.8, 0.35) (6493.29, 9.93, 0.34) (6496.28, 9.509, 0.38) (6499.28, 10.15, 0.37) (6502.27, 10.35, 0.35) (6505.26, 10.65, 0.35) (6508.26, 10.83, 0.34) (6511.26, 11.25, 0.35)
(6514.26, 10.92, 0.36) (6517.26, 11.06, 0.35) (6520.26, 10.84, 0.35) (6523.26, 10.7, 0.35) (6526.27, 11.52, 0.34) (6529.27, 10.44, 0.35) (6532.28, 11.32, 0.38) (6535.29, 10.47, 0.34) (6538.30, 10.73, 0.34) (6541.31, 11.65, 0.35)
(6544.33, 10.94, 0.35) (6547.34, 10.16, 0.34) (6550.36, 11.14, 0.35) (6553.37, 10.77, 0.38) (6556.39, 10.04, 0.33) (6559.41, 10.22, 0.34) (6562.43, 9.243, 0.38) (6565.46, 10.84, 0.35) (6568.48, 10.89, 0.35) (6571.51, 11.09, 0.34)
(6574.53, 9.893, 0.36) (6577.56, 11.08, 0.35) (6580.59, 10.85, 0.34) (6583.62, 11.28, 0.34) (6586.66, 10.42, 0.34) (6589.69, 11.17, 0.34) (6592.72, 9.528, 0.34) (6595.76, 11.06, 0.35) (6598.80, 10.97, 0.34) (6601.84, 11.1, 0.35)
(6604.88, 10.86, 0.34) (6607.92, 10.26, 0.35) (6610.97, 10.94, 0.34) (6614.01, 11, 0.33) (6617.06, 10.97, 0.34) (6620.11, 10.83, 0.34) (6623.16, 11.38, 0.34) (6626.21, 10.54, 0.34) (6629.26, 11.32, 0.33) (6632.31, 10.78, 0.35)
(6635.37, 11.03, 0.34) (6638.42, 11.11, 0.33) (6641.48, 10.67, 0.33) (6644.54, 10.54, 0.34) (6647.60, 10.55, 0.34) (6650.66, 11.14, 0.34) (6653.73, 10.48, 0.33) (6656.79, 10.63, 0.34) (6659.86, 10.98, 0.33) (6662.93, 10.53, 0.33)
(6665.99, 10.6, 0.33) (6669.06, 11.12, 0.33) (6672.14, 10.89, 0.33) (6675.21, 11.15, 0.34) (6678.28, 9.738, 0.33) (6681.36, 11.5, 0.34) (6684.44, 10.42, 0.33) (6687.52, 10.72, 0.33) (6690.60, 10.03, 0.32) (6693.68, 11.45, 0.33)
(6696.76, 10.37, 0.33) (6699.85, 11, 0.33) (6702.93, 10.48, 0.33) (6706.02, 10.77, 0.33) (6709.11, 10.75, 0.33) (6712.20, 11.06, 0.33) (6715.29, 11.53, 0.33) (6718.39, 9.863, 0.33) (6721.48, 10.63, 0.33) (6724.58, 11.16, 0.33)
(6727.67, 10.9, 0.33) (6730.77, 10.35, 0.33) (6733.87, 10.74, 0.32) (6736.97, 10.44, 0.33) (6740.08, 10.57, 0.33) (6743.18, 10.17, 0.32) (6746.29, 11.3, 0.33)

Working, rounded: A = 0.48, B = 11.0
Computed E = 10.6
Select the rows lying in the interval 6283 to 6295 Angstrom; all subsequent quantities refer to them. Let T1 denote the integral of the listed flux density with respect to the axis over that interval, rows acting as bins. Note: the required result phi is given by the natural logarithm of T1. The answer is 4.9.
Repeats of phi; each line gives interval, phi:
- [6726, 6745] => 5.3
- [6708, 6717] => 4.6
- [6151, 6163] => 4.8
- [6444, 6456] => 4.9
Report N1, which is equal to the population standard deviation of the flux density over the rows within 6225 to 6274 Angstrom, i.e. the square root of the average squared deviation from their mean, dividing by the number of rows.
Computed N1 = 0.41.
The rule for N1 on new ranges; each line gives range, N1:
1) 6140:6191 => 0.85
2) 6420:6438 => 0.20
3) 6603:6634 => 0.31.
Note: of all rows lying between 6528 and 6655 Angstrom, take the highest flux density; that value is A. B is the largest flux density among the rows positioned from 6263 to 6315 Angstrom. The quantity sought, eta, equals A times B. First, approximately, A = 11.65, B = 11.57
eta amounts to 135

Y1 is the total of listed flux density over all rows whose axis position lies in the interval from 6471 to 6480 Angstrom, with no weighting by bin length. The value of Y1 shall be 31.9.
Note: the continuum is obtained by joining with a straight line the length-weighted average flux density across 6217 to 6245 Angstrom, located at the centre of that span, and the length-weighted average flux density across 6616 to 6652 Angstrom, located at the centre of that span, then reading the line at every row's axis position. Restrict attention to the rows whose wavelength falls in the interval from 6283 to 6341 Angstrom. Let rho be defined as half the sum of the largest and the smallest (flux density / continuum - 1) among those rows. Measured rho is -0.010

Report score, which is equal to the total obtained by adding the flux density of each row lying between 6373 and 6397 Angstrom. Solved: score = 86.5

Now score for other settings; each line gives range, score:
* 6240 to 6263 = 84.3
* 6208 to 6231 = 85.9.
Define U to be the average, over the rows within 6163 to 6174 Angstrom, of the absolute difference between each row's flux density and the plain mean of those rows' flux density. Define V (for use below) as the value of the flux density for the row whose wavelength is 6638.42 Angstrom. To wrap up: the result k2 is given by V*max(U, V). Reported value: 123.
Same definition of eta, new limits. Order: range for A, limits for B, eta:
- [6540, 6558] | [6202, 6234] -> 135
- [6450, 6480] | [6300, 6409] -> 139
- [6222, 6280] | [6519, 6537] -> 130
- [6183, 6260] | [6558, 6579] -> 130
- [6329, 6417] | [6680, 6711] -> 139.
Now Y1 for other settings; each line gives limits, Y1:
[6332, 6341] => 32.6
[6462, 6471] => 32.7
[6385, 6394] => 32.4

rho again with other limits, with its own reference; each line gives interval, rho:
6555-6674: -0.053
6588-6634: -0.041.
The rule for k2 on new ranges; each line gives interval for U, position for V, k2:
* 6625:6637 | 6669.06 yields 124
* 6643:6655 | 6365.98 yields 136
